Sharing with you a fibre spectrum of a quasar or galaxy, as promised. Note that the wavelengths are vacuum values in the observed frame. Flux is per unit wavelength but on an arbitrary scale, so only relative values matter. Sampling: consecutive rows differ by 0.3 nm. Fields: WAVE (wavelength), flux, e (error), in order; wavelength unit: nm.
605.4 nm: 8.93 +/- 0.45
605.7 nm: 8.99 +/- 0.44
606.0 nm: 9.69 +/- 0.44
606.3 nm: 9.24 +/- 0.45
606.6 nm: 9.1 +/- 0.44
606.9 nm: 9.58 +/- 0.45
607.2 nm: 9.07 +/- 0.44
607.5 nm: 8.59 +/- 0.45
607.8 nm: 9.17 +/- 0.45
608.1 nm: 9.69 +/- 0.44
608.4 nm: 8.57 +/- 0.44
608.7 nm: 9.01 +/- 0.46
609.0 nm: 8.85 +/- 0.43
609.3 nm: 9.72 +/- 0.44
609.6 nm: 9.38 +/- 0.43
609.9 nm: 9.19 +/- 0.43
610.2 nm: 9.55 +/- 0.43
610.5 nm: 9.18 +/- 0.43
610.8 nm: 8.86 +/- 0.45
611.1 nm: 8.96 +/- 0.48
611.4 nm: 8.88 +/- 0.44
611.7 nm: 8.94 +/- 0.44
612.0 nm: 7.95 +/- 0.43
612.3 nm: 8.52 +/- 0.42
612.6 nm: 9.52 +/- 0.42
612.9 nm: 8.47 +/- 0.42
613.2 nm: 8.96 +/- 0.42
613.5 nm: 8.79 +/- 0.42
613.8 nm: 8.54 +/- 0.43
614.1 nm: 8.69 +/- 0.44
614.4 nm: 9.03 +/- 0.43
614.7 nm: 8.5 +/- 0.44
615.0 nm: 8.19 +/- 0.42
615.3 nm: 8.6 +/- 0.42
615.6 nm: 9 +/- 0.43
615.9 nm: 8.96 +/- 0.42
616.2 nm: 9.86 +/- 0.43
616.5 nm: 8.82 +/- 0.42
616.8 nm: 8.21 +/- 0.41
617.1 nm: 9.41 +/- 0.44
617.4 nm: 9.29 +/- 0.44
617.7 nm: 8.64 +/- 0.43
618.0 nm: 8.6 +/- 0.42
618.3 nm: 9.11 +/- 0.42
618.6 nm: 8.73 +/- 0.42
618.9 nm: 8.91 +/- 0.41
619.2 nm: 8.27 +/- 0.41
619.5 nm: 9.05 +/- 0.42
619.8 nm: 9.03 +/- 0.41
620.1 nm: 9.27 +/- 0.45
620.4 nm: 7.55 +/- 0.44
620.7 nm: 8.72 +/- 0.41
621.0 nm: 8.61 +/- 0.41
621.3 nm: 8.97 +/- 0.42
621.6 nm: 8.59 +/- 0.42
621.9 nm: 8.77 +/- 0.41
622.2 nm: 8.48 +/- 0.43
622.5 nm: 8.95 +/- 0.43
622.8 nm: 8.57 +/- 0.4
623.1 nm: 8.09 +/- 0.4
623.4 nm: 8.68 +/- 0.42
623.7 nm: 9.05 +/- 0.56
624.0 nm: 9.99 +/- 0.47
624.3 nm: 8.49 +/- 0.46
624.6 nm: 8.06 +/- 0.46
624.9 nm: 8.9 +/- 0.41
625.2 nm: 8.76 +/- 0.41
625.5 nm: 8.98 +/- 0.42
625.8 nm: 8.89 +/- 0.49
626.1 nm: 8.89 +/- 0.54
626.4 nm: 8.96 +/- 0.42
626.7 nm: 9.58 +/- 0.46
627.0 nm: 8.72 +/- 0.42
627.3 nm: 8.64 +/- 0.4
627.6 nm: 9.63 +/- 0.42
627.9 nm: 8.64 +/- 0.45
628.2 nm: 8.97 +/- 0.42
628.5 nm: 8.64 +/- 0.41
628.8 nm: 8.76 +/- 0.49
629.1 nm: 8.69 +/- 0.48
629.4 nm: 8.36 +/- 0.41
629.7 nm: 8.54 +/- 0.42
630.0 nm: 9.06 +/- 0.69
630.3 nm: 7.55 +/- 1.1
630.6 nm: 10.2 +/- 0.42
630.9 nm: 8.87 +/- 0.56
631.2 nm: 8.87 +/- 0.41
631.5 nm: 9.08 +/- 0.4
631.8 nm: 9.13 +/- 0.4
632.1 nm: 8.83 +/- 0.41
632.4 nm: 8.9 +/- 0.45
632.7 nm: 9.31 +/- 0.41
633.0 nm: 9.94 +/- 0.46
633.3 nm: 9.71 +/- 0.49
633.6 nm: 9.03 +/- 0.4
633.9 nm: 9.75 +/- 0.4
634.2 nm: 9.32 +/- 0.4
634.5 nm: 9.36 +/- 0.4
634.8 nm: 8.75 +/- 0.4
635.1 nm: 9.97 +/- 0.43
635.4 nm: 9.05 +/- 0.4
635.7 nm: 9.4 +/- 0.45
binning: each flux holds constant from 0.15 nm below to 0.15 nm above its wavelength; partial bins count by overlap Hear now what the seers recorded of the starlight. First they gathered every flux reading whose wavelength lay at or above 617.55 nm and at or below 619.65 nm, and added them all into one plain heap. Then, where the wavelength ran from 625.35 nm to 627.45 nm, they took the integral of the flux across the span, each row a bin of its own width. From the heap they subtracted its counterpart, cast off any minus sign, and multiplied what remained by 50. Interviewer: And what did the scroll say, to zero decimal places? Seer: 2126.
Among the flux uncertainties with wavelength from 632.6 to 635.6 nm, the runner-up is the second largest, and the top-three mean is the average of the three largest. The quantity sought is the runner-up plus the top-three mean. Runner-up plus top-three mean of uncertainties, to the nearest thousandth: 0.920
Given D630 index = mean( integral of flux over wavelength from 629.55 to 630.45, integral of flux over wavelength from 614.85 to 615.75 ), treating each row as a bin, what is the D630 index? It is 7.6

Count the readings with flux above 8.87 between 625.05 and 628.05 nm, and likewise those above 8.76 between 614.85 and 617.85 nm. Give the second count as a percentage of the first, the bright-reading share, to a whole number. 100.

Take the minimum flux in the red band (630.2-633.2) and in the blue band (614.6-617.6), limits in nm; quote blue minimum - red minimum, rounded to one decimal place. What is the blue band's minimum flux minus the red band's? 0.6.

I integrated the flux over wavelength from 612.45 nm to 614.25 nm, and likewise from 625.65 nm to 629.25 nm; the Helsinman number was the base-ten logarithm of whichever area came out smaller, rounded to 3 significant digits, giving 1.20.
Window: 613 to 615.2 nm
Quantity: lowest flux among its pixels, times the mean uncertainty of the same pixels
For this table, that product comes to 3.51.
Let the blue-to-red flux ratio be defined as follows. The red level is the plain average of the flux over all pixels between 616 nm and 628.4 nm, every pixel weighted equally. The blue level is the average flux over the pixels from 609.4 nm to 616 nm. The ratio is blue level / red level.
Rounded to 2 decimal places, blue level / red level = 1.00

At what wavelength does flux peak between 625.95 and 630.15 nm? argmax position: 627.6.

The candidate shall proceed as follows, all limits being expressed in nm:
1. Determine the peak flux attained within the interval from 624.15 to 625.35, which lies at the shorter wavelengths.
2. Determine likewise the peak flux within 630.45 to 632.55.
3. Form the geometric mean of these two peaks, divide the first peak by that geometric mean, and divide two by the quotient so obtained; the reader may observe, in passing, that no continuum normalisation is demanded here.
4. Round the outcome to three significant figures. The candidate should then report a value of 2.14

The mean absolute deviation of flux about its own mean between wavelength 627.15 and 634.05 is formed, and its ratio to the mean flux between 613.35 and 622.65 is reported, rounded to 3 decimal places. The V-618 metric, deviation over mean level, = 0.048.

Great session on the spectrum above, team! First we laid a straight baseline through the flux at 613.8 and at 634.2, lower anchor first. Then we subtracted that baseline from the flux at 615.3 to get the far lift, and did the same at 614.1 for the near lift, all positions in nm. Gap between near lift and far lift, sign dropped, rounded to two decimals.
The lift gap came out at 0.14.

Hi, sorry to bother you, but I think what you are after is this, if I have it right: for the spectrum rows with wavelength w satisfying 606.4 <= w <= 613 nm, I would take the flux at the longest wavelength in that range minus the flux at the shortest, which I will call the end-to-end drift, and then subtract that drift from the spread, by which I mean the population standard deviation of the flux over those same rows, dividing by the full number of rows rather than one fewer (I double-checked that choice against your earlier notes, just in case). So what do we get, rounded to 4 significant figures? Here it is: 1.065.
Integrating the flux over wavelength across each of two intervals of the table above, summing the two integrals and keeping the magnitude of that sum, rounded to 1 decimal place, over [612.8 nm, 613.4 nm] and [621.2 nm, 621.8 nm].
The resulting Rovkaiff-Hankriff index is 10.5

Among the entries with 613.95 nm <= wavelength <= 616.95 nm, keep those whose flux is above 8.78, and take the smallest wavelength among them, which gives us 614.4 nm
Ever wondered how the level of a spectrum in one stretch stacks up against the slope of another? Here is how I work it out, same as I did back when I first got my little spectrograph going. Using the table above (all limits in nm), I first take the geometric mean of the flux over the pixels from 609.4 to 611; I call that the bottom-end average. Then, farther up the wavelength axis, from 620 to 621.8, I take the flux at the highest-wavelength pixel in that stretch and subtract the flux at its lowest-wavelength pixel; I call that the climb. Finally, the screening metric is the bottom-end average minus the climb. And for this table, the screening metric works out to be 9.9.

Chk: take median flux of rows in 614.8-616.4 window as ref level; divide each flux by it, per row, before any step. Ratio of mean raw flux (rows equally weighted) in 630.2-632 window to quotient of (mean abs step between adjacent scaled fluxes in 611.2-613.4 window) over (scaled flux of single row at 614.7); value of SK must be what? 110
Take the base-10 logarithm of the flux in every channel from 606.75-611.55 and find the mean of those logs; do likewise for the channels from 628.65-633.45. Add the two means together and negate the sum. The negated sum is -1.913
